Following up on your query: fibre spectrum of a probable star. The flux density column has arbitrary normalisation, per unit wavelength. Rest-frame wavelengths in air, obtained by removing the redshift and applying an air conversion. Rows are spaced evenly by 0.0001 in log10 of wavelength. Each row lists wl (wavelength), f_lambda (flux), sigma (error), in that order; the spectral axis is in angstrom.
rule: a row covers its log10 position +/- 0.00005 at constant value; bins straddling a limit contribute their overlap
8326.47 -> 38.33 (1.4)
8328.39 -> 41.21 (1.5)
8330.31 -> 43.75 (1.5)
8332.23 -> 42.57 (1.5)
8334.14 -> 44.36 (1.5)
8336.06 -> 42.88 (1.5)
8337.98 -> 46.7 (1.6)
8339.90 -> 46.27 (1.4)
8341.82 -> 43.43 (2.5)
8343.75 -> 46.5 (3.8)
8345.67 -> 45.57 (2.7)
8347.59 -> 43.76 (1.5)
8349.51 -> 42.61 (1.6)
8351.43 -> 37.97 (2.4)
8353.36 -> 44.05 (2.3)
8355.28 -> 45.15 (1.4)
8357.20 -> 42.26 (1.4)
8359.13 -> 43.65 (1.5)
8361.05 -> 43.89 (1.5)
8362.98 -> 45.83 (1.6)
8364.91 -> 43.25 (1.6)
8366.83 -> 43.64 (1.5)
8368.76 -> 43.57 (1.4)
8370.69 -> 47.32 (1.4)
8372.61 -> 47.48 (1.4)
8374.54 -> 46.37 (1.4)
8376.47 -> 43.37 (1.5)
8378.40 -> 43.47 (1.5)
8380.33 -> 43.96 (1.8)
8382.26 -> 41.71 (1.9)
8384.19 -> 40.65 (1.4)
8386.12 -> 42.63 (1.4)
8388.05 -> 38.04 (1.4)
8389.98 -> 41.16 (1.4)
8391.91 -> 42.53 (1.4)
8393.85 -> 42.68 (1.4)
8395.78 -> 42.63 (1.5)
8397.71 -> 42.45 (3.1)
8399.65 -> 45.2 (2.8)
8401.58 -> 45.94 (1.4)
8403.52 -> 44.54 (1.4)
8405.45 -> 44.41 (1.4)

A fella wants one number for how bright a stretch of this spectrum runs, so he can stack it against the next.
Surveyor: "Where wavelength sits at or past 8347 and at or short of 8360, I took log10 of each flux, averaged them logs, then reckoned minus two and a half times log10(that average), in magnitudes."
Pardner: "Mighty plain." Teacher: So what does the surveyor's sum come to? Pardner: -0.531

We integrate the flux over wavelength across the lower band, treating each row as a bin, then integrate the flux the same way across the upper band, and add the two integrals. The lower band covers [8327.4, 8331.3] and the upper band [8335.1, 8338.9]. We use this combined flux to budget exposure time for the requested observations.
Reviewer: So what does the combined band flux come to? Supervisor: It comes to 335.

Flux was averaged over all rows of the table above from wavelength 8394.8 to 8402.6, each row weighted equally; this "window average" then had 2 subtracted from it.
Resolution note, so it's 42.1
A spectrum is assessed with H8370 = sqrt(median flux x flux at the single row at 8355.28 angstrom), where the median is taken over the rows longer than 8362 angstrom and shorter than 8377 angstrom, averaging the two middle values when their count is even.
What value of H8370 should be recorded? 44.9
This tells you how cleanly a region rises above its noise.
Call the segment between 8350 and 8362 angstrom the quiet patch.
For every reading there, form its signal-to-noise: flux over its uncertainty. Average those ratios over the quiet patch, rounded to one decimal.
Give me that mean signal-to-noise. 26.0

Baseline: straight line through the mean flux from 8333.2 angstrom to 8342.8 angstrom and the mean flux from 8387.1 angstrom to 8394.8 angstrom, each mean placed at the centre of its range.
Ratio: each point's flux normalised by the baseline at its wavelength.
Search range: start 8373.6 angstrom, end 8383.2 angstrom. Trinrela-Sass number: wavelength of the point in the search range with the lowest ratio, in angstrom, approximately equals 8382.26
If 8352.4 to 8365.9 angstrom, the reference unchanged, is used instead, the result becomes 8357.20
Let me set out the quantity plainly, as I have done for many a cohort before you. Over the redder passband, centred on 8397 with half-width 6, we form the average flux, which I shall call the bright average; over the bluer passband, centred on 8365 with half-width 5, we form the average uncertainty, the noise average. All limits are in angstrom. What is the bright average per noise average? 29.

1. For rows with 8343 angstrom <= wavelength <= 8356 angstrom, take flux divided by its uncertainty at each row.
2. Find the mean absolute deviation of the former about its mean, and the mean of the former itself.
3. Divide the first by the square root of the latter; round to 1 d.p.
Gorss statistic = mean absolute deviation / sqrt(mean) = 1.4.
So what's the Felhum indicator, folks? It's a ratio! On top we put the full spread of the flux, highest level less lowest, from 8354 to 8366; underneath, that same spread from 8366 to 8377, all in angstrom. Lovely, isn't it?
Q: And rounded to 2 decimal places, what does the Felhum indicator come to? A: 0.87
